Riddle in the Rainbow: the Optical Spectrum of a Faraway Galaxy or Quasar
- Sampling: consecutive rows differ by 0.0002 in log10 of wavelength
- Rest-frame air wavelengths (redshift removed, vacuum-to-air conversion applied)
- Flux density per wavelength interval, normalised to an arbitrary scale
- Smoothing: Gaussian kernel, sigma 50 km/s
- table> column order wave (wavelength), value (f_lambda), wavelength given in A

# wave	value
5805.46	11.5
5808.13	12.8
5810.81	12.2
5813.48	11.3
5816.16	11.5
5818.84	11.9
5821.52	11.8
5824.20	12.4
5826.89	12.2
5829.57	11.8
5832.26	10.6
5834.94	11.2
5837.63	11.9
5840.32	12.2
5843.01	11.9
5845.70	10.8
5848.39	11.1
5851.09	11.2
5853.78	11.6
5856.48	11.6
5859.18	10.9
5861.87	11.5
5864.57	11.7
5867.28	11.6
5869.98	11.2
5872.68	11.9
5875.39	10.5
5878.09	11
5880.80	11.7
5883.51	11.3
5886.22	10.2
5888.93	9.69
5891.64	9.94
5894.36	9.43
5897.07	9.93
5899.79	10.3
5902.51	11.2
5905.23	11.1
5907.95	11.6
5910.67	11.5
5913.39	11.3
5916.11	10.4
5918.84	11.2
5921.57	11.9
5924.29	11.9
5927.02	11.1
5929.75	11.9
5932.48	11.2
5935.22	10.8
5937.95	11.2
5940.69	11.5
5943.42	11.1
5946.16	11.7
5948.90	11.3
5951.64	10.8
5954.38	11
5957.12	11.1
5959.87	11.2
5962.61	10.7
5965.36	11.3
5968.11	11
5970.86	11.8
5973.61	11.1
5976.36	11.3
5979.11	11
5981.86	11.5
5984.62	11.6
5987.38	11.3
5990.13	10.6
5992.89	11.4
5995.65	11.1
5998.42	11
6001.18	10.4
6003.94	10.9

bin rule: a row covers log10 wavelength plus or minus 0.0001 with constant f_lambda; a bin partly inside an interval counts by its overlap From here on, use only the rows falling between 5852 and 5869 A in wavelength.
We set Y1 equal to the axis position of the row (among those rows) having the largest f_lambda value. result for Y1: 5864.57 A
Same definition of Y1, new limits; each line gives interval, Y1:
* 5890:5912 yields 5907.95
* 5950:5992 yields 5970.86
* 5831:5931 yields 5840.32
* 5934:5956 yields 5946.16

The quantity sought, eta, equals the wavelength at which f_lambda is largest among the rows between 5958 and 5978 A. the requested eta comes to 5970.86 A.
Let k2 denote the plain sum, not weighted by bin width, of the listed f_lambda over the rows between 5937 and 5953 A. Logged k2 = 67.6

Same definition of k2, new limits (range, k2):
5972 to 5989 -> 67.8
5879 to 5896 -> 62.3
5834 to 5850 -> 69.1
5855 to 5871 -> 68.5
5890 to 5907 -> 61.9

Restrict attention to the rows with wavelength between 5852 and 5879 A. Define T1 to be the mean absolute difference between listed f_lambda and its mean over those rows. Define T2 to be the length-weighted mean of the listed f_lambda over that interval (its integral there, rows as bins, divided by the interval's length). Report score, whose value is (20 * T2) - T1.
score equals 227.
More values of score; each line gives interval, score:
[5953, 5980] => 223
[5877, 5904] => 209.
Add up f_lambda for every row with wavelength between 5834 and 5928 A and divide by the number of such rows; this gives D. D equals 11.1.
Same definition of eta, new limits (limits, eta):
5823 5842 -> 5824.20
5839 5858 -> 5840.32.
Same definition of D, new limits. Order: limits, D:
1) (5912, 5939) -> 11.3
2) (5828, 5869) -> 11.4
